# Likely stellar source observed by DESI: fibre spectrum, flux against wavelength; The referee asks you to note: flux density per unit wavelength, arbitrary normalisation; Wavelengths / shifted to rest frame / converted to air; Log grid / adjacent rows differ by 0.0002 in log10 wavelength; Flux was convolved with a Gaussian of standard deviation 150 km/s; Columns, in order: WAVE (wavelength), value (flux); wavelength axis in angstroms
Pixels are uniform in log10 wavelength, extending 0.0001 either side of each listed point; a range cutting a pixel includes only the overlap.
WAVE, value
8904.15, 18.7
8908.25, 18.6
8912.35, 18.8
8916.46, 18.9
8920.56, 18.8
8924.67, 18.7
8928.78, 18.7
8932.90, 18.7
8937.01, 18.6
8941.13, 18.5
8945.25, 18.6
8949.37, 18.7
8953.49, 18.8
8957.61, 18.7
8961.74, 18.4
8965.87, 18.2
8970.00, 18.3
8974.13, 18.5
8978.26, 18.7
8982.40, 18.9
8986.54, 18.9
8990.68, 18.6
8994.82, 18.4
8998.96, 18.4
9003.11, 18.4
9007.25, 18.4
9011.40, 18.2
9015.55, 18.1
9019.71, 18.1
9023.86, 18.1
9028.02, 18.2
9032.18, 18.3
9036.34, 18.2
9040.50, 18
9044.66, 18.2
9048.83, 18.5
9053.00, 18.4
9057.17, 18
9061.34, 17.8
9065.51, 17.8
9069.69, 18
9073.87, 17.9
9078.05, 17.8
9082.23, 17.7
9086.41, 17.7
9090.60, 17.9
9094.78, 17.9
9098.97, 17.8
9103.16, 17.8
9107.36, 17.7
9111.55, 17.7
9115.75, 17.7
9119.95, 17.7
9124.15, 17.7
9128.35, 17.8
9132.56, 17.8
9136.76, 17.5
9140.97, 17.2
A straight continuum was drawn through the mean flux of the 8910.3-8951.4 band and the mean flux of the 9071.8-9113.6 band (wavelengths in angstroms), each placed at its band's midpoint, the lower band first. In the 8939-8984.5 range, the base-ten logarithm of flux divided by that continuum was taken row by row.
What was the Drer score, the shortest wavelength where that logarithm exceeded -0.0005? 8945.25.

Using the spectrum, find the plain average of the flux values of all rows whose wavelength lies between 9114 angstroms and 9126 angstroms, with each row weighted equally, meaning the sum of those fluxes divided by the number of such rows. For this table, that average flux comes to 17.7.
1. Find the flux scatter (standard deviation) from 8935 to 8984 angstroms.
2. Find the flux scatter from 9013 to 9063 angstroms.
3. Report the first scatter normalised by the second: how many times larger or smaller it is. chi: 1.1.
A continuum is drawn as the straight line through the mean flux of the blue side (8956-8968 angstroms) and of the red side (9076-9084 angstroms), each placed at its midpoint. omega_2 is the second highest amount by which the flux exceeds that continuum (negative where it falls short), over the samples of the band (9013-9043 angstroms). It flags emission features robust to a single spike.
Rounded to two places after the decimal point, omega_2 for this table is 0.20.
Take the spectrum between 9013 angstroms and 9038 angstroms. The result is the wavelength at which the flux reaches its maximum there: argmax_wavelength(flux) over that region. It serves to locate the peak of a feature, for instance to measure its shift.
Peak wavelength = 9032.18 angstroms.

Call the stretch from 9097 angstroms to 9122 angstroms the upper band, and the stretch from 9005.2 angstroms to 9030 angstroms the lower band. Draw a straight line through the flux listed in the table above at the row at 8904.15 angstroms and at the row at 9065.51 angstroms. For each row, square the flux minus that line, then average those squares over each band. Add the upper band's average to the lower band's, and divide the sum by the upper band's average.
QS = 1.66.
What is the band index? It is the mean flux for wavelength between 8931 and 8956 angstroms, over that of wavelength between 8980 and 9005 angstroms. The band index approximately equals 1.00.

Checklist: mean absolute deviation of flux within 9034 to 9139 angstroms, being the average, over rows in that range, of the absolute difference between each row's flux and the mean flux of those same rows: 0.18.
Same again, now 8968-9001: 0.19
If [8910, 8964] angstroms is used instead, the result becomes 0.10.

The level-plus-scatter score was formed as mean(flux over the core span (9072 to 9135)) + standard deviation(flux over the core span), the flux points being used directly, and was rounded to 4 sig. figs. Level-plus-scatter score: 17.85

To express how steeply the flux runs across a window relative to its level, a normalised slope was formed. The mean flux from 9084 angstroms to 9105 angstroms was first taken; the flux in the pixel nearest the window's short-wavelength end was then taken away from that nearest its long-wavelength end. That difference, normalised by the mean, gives 0.006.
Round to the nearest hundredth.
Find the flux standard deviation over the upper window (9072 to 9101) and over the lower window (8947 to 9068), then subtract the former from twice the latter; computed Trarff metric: 0.50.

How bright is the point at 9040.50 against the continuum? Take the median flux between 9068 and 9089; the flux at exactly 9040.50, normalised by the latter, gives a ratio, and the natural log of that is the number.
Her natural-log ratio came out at 0.011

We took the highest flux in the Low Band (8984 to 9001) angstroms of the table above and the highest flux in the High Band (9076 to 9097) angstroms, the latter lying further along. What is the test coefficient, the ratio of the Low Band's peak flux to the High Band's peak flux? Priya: 1.06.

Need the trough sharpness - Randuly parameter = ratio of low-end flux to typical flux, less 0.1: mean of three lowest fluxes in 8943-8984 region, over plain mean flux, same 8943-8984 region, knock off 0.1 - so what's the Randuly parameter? 0.885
